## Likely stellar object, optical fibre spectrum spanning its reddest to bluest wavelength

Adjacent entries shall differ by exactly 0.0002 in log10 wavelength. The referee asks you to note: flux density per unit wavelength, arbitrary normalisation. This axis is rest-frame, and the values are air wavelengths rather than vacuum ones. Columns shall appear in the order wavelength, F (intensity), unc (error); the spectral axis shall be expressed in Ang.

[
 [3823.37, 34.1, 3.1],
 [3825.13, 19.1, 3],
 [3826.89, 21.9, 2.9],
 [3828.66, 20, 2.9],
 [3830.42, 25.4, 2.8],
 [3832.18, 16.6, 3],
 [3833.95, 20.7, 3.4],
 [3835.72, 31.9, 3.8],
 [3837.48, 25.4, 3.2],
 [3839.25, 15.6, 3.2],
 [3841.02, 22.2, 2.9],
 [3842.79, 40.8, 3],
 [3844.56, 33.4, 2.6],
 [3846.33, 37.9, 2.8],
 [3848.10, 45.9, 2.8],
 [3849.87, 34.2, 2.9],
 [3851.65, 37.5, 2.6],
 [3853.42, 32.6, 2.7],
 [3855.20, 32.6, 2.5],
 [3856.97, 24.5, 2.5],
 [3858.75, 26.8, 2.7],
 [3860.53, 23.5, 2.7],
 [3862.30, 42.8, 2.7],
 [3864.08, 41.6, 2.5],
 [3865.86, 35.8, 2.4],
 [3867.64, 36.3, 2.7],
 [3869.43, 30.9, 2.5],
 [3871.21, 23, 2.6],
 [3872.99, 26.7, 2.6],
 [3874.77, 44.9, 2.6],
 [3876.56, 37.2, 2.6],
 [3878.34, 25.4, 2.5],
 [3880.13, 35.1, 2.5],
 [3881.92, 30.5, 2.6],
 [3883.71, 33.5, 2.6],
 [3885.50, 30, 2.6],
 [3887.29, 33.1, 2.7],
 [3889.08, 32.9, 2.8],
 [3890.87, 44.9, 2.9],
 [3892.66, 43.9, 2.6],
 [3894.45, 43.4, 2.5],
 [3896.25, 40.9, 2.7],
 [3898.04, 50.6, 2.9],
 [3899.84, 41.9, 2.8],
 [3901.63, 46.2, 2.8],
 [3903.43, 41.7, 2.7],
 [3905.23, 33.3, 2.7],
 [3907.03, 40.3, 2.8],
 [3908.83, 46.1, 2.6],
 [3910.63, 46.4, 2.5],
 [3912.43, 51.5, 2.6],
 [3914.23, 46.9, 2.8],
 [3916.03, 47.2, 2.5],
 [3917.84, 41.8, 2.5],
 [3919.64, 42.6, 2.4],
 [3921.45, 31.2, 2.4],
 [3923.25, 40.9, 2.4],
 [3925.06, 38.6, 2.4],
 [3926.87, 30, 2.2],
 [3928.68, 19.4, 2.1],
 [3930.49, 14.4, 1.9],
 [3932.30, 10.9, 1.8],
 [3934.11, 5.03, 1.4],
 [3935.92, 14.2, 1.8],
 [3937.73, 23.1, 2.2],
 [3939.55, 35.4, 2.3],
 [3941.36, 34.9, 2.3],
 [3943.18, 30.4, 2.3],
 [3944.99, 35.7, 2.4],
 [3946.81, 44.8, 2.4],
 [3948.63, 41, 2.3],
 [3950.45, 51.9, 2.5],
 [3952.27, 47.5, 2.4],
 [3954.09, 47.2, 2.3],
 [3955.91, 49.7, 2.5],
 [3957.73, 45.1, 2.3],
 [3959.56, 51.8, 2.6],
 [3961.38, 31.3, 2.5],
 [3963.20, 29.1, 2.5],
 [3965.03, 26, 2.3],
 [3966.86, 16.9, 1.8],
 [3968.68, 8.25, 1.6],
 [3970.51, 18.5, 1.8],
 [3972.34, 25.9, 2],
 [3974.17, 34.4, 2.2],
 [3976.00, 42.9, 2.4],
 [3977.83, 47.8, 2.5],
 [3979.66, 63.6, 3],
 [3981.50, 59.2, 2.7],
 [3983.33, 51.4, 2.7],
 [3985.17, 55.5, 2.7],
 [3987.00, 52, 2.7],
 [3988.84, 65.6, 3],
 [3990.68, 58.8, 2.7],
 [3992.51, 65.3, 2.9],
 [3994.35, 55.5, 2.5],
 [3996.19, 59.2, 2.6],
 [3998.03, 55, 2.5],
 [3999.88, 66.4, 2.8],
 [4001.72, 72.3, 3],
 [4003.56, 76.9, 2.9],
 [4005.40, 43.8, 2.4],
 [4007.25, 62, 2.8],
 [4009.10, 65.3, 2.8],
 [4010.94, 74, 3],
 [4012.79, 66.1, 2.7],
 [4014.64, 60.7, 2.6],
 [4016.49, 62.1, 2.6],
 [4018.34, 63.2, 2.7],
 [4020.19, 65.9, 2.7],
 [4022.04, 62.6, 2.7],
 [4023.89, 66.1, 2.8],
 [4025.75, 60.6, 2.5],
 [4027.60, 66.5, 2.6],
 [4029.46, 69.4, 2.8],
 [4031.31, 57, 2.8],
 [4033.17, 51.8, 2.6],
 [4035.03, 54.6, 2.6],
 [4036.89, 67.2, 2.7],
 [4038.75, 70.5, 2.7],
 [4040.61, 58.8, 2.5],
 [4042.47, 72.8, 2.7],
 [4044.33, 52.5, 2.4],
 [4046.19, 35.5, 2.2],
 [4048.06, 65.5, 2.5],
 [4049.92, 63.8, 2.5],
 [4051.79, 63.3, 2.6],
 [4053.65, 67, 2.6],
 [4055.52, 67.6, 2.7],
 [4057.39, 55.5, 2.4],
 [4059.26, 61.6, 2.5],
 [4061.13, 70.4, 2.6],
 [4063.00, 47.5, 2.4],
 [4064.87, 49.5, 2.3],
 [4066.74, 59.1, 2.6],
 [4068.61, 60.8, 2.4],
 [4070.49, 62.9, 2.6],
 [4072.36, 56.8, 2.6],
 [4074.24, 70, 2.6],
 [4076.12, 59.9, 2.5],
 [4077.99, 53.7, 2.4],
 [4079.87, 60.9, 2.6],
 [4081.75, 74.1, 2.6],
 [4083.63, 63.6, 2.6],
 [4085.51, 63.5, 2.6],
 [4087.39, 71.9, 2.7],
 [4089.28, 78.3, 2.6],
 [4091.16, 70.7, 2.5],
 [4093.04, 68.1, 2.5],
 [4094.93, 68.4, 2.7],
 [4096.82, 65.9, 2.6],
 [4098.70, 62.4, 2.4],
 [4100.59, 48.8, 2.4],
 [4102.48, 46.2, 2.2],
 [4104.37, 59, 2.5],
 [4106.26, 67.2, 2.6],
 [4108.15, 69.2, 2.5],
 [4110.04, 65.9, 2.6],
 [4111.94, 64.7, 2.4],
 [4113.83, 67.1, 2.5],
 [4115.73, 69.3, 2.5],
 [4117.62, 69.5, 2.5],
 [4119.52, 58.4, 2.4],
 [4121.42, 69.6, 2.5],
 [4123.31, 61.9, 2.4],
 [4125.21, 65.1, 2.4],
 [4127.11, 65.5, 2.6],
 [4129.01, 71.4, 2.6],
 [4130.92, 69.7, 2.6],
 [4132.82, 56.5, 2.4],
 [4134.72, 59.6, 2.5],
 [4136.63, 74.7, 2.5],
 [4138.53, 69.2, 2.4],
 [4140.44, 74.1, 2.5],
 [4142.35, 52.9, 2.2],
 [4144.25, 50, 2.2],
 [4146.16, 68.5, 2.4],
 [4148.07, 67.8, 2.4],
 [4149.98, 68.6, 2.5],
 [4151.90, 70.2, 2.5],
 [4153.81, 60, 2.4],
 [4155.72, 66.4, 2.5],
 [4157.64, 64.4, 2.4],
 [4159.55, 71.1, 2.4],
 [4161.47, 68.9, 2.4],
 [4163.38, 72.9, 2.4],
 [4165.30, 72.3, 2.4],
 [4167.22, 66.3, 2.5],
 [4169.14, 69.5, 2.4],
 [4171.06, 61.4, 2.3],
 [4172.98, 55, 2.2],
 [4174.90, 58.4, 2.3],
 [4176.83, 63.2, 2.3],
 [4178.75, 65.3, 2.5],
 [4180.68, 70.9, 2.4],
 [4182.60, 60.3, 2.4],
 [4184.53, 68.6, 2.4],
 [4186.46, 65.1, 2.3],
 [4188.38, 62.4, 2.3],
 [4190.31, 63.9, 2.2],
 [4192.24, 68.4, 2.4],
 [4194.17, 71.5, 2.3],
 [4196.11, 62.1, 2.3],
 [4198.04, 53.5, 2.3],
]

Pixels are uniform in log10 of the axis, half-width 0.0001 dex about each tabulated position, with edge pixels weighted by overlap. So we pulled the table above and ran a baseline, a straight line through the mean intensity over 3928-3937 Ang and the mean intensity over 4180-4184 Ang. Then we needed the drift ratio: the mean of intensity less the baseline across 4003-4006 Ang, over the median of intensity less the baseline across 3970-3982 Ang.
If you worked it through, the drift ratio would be 1.5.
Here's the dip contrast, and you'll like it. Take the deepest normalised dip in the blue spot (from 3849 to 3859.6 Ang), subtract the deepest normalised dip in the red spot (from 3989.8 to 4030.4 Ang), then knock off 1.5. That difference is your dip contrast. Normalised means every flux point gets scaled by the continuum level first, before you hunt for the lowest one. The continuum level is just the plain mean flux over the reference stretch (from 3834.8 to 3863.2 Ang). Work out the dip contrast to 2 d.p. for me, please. -2.11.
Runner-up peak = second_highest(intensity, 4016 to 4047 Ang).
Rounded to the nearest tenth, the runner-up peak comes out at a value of 70.5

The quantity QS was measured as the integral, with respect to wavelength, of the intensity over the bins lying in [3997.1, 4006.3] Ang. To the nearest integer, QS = 579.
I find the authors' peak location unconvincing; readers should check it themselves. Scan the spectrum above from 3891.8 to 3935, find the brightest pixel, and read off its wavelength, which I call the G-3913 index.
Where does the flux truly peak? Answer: 3912.43 Ang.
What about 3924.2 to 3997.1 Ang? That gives 3988.84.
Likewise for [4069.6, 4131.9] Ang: 4089.28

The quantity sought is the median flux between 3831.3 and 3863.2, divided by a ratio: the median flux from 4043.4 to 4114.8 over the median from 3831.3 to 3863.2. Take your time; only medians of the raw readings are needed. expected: 16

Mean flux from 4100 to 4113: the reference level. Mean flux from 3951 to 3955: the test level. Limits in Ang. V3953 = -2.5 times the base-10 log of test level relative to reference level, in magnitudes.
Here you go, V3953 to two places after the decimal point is 0.26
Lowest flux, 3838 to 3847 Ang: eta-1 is 15.6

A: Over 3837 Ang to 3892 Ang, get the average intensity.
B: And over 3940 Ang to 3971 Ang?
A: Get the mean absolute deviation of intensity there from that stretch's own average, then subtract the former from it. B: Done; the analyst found -22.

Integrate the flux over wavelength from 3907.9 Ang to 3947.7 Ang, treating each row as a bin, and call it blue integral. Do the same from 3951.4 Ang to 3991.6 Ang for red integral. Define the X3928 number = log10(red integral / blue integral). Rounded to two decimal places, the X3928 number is 0.11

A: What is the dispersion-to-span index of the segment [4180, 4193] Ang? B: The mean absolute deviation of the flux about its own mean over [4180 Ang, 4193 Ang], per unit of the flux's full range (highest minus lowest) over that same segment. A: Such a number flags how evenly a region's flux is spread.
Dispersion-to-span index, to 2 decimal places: 0.29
